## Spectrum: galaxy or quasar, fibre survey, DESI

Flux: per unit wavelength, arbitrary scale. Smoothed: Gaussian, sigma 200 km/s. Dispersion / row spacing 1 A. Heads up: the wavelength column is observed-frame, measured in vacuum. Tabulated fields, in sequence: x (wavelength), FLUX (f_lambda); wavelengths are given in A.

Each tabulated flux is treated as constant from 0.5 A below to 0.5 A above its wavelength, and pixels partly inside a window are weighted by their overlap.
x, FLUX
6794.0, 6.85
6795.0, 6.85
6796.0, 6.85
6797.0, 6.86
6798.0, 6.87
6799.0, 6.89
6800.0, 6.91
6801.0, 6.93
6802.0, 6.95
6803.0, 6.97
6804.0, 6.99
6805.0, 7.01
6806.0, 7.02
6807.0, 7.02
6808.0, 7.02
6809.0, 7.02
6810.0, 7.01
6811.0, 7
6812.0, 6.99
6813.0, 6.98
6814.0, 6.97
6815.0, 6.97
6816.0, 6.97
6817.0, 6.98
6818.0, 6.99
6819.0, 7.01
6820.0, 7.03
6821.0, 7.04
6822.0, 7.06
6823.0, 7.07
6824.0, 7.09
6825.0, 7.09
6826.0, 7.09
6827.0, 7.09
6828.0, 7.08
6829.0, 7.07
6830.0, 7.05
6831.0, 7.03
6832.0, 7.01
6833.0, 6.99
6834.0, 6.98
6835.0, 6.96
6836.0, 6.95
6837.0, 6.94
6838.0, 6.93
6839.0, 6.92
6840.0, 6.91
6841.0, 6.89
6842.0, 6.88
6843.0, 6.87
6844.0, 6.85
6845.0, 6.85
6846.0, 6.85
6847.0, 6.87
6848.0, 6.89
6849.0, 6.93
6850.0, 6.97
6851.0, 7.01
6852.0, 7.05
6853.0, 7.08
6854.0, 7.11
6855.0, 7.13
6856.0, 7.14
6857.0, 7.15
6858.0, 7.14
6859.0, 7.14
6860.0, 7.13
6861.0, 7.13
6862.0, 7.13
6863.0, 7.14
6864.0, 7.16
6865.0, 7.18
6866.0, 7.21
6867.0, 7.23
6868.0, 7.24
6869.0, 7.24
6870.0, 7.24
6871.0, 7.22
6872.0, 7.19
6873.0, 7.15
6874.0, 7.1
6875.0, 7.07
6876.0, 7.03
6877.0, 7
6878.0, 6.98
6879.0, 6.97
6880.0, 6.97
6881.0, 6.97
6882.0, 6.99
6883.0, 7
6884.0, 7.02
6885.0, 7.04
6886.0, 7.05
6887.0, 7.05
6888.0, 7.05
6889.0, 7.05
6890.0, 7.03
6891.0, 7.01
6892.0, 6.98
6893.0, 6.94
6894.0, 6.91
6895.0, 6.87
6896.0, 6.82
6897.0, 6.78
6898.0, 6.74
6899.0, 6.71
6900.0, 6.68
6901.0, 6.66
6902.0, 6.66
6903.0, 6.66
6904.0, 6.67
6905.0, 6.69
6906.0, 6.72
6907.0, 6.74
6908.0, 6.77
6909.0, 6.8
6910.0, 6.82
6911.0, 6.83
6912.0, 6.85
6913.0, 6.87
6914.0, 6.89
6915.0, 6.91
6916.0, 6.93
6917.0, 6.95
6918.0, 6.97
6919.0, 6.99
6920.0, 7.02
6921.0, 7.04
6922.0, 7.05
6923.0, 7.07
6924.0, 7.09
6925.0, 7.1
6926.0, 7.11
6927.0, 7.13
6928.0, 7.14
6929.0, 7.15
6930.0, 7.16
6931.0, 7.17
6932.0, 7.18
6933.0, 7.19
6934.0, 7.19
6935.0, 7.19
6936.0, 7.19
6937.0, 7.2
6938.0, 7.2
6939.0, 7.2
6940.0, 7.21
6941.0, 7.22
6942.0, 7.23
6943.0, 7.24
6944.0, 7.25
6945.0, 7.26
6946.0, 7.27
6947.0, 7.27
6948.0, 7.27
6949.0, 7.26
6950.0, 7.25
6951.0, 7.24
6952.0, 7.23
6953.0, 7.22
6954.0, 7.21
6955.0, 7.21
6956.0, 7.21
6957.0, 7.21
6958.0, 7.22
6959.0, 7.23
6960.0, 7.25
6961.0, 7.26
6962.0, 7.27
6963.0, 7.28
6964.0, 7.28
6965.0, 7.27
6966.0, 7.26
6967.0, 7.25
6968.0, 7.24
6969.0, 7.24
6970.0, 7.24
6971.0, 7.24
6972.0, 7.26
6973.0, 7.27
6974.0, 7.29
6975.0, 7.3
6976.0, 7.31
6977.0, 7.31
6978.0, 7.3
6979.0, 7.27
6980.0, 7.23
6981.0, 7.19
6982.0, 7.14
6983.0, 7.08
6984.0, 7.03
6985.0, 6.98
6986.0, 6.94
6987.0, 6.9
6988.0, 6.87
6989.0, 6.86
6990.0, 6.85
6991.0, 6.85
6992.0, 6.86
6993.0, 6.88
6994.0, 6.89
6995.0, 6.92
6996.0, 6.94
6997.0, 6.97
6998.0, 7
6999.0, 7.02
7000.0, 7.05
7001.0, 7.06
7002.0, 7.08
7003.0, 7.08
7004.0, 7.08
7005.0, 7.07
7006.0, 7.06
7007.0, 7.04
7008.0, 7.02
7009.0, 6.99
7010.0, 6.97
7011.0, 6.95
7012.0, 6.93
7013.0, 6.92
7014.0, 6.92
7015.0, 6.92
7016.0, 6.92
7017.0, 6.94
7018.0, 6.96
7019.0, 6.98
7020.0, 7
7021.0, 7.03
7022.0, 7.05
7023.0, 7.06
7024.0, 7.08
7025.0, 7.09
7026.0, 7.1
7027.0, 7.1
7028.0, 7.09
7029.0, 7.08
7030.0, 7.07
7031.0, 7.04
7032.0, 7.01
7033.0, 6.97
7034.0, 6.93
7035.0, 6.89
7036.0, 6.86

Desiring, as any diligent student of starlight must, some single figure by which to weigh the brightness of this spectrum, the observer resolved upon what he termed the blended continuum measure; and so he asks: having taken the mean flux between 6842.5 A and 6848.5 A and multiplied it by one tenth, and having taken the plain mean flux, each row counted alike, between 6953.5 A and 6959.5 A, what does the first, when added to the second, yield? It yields 7.90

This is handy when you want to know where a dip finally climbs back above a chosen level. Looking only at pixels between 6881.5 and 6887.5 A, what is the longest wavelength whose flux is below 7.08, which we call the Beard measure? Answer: 6887.0 A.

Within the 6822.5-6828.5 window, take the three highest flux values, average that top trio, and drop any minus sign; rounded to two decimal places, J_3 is 7.09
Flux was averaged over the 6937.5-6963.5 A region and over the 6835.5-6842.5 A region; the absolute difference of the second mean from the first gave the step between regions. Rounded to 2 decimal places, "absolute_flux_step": 0.32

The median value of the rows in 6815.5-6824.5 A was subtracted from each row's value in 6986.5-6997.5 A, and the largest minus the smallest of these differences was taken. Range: 0.12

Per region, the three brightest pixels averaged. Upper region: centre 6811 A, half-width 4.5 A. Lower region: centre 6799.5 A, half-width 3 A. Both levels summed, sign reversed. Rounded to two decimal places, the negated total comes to -13.95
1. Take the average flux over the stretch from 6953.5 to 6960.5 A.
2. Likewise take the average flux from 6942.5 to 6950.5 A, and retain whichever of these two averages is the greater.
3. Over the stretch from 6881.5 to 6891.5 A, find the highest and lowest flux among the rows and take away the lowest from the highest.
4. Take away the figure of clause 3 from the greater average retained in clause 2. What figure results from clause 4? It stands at 7.20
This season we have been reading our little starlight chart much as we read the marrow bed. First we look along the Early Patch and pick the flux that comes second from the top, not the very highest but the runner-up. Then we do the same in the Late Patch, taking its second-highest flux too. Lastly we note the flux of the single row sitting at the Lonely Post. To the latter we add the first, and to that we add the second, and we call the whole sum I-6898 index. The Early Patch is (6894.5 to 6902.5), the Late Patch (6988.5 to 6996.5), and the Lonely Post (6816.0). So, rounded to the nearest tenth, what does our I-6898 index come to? 20.7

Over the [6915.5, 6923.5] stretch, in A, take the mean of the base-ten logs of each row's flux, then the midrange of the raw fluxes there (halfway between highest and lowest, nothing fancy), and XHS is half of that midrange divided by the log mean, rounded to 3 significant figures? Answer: 4.14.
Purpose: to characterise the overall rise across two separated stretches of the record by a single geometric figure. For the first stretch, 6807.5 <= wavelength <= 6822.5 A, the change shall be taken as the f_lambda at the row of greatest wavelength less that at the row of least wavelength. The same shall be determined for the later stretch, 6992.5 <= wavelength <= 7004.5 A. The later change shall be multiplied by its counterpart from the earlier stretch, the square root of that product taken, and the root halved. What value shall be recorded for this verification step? 0.04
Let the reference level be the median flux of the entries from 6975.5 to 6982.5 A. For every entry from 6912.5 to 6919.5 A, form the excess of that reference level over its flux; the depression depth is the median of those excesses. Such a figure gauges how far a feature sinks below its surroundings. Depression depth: 0.34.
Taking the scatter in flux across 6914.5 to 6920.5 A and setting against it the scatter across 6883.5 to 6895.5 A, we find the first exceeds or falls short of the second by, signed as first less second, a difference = -0.022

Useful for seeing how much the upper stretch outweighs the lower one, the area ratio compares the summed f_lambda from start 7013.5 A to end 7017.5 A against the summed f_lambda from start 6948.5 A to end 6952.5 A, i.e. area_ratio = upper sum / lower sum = 0.96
